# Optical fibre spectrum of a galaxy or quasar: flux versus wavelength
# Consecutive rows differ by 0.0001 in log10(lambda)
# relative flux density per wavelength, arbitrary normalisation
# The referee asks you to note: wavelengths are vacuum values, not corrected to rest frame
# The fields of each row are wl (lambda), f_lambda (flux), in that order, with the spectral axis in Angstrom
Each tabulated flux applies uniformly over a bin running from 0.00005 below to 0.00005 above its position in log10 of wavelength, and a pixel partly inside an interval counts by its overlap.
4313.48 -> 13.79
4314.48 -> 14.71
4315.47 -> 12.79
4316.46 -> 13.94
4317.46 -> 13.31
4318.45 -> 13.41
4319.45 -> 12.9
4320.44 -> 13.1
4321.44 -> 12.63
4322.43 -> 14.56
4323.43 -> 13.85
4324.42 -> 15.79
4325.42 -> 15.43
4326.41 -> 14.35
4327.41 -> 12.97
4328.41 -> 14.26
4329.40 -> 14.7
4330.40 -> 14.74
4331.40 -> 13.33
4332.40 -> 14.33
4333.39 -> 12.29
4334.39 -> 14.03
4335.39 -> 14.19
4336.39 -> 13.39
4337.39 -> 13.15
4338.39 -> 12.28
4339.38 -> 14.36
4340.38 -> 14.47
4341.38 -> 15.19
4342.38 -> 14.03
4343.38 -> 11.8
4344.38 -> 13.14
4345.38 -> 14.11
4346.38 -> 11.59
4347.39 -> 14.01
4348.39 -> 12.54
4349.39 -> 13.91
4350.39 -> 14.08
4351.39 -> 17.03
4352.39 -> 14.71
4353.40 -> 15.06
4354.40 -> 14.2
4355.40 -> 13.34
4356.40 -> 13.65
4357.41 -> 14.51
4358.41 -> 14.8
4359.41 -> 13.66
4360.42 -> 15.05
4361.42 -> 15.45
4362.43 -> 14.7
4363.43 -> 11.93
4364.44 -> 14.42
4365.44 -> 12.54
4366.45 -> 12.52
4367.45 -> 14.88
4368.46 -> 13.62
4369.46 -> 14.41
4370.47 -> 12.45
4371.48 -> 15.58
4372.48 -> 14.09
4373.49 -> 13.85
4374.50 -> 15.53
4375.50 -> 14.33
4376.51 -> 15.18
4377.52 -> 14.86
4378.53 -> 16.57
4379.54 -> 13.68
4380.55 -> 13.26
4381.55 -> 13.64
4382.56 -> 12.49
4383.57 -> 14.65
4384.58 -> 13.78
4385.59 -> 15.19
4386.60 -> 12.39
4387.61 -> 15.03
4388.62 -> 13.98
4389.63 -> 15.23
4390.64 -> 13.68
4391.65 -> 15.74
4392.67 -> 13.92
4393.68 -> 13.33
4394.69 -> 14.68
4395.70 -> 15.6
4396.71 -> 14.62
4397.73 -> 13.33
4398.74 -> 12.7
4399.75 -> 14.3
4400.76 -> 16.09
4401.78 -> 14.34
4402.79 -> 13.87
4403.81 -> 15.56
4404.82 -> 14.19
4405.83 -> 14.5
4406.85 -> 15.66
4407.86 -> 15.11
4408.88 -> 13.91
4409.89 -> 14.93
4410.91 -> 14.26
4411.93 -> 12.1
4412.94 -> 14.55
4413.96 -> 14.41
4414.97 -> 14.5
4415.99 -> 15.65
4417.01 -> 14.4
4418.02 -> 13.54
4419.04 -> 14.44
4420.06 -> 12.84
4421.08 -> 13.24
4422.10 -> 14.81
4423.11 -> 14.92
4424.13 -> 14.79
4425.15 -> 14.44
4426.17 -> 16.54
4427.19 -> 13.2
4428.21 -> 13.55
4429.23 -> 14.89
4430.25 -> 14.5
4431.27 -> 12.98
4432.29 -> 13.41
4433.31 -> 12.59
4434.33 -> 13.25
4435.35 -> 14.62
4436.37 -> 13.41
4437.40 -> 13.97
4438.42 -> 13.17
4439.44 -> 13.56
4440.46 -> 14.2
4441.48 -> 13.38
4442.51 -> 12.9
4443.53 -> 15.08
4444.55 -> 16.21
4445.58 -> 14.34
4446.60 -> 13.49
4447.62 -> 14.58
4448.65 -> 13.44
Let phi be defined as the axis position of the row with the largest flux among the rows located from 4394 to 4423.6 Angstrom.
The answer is 4400.76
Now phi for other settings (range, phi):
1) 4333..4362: 4351.39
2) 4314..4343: 4324.42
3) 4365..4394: 4378.53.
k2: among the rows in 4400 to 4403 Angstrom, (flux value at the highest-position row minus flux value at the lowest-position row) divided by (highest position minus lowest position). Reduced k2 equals -1.1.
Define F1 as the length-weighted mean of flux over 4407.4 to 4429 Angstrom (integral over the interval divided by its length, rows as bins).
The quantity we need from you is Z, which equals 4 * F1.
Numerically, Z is 57.2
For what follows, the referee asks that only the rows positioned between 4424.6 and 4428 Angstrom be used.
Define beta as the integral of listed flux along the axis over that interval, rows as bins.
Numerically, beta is 50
